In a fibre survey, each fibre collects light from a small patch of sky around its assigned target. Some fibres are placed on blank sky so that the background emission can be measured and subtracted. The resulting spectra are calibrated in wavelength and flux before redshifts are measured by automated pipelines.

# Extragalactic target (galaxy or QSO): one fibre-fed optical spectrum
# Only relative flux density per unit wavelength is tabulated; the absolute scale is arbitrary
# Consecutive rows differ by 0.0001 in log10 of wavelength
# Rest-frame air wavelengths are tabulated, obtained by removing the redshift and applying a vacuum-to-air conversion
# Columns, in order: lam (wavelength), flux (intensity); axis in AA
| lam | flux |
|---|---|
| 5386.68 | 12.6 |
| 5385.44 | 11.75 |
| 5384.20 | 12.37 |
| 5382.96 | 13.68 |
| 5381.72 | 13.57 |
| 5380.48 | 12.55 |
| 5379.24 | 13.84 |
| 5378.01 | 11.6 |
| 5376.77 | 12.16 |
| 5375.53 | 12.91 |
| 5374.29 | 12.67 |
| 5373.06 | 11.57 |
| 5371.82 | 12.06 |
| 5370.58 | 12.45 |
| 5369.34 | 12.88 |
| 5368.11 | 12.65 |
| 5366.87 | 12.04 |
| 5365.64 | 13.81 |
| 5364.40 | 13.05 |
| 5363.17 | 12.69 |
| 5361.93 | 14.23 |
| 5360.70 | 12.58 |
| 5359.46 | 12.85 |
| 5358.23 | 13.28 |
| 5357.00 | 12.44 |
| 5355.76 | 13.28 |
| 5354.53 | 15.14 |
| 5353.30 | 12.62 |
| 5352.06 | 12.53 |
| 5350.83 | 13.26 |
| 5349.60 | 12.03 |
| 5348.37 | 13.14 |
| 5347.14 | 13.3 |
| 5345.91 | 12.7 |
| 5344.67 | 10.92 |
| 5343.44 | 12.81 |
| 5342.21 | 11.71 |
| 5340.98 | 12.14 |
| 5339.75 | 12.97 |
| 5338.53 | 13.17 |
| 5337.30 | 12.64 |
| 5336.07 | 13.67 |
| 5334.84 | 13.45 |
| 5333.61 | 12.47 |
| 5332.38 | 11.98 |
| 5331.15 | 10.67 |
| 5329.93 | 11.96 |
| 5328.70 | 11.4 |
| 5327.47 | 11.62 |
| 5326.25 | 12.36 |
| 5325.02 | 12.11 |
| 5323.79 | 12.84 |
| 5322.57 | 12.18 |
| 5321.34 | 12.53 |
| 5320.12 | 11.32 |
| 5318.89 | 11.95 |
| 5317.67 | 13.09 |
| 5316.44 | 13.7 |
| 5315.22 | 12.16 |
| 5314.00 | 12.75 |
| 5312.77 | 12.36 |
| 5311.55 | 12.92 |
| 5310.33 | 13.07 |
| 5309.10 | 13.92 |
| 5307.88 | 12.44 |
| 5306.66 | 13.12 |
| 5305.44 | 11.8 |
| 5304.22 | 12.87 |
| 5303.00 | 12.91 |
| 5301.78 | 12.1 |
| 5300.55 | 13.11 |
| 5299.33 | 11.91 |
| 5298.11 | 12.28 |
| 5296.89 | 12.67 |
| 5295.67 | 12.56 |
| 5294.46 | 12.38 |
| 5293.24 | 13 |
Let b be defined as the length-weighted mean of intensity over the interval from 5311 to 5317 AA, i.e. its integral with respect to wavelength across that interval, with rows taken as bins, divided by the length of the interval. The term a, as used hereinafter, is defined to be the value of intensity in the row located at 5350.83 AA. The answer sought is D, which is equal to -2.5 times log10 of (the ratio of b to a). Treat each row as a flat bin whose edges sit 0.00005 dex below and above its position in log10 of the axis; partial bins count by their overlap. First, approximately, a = 13.26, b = 12.8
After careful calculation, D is 0.04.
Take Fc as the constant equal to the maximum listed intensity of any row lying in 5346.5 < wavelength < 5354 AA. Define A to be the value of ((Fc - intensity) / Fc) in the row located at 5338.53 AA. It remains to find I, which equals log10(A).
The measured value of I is -2.0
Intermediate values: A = 0.01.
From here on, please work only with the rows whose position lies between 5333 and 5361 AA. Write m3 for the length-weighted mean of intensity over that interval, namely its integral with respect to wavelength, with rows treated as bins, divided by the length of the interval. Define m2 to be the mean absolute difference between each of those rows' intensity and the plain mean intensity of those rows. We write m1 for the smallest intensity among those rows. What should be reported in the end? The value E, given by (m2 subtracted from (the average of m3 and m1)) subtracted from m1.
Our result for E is -0.40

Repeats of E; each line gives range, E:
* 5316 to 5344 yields -0.23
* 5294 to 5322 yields -0.17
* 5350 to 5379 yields -0.06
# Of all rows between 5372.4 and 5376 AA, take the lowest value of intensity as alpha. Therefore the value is 11.57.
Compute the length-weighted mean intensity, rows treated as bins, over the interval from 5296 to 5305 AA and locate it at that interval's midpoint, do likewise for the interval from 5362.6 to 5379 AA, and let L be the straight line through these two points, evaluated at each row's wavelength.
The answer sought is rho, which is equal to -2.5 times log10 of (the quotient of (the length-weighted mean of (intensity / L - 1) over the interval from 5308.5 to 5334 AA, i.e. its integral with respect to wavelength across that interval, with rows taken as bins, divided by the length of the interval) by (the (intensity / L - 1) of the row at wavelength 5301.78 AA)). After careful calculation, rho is 0.9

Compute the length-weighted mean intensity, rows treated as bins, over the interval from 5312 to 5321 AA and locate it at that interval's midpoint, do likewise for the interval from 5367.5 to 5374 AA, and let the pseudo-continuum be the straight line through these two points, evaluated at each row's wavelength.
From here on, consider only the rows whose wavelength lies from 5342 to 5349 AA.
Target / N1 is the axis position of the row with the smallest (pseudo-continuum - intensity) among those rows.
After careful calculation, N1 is 5347.14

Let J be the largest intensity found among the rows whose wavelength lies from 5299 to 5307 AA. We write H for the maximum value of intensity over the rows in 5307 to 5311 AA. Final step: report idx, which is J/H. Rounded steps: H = 13.92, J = 13.12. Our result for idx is 0.94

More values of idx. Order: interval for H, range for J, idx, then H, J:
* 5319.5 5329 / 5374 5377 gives 1.01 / 12.84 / 12.91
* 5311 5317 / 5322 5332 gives 0.94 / 13.7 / 12.84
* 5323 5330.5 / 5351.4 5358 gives 1.18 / 12.84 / 15.14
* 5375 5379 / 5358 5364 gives 1.10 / 12.91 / 14.23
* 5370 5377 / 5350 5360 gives 1.17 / 12.91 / 15.14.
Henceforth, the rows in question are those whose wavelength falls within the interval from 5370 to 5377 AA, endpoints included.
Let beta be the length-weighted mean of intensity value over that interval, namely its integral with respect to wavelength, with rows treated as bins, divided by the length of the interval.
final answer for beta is 12.3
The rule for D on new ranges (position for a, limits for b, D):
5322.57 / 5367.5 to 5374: -0.01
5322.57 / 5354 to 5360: -0.10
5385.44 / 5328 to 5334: 0.01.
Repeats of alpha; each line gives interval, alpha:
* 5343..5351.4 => 10.92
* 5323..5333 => 10.67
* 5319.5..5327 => 11.32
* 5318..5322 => 11.32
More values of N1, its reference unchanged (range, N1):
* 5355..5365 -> 5361.93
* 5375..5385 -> 5379.24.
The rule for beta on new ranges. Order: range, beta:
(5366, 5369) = 12.6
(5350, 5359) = 13.2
